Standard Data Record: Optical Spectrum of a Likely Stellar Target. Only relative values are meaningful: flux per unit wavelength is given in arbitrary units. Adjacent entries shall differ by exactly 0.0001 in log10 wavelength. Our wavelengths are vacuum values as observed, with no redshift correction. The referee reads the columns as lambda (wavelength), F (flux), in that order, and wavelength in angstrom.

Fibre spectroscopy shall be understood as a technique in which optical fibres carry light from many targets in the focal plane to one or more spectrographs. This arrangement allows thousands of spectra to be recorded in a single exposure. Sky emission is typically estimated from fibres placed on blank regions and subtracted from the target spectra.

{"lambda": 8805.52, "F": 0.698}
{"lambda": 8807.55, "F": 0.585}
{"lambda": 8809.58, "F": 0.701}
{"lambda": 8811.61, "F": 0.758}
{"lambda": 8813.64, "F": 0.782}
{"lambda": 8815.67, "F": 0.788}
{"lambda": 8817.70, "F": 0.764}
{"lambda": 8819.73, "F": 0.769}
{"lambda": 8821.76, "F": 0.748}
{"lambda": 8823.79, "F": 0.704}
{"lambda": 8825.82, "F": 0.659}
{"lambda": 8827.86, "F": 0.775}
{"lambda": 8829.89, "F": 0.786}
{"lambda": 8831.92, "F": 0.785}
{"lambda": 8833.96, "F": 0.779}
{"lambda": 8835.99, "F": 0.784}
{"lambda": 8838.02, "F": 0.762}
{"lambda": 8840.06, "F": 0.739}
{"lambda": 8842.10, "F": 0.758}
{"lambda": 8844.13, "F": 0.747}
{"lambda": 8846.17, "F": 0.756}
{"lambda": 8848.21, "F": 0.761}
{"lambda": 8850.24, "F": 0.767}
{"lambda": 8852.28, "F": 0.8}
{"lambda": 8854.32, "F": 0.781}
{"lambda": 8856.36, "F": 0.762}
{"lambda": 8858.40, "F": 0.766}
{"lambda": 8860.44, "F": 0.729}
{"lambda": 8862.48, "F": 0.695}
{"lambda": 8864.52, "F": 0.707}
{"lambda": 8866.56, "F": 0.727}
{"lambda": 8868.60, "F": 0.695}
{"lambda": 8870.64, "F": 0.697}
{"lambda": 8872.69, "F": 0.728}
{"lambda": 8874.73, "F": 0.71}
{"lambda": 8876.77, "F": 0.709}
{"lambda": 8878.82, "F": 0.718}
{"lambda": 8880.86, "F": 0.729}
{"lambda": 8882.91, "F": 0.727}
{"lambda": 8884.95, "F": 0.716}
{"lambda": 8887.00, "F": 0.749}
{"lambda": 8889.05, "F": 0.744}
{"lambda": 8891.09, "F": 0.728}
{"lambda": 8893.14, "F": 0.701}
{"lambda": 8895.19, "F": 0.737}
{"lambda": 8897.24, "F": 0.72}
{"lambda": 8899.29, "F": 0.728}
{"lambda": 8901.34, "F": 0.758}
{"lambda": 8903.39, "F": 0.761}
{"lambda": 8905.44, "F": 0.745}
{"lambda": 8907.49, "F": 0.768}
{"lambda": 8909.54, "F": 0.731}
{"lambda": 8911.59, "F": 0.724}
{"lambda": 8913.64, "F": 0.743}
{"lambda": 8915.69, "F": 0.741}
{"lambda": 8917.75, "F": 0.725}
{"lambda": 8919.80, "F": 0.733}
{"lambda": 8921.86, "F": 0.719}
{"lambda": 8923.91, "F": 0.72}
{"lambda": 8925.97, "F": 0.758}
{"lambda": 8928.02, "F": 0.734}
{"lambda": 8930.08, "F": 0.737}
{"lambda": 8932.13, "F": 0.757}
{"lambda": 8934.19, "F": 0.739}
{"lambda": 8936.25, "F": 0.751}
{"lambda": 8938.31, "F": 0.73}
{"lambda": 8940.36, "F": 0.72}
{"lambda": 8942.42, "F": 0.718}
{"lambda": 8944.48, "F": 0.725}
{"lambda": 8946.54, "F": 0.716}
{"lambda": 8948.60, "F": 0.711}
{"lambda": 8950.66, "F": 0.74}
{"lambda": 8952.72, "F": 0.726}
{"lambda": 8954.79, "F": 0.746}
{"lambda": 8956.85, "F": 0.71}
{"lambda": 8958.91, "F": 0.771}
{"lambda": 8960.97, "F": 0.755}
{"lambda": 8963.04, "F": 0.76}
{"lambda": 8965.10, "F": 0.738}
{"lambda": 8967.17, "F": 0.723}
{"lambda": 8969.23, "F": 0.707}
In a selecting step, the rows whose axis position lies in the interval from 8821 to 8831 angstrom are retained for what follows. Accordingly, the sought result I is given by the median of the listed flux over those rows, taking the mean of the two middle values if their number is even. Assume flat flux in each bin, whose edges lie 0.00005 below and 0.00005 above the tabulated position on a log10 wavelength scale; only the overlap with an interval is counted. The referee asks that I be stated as 0.748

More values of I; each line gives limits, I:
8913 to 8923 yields 0.733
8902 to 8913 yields 0.745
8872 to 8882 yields 0.718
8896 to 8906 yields 0.745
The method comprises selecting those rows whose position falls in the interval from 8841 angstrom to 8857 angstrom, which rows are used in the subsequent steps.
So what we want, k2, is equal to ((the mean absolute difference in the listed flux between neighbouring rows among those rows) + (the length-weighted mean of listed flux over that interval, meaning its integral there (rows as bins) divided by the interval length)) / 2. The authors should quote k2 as 0.391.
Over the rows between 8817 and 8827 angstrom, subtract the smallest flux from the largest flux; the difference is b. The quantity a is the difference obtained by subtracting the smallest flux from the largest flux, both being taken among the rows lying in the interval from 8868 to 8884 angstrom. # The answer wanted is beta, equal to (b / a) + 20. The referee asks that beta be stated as 23.2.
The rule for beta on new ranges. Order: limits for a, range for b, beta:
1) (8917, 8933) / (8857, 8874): 21.8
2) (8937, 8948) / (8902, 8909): 21.6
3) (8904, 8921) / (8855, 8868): 21.6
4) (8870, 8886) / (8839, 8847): 20.6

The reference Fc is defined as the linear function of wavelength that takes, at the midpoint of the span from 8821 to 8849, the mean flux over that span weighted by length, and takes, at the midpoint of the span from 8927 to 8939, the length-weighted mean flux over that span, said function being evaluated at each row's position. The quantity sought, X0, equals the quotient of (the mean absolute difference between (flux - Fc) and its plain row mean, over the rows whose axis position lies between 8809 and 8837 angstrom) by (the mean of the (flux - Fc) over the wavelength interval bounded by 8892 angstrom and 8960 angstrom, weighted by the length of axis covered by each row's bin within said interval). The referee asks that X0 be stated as -4.0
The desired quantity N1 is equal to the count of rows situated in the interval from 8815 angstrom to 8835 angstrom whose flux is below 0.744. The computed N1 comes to 2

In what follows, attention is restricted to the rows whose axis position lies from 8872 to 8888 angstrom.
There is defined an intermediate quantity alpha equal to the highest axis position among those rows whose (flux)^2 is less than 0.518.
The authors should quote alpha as 8884.95 angstrom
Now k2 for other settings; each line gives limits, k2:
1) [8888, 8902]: 0.376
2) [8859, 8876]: 0.367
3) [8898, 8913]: 0.382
